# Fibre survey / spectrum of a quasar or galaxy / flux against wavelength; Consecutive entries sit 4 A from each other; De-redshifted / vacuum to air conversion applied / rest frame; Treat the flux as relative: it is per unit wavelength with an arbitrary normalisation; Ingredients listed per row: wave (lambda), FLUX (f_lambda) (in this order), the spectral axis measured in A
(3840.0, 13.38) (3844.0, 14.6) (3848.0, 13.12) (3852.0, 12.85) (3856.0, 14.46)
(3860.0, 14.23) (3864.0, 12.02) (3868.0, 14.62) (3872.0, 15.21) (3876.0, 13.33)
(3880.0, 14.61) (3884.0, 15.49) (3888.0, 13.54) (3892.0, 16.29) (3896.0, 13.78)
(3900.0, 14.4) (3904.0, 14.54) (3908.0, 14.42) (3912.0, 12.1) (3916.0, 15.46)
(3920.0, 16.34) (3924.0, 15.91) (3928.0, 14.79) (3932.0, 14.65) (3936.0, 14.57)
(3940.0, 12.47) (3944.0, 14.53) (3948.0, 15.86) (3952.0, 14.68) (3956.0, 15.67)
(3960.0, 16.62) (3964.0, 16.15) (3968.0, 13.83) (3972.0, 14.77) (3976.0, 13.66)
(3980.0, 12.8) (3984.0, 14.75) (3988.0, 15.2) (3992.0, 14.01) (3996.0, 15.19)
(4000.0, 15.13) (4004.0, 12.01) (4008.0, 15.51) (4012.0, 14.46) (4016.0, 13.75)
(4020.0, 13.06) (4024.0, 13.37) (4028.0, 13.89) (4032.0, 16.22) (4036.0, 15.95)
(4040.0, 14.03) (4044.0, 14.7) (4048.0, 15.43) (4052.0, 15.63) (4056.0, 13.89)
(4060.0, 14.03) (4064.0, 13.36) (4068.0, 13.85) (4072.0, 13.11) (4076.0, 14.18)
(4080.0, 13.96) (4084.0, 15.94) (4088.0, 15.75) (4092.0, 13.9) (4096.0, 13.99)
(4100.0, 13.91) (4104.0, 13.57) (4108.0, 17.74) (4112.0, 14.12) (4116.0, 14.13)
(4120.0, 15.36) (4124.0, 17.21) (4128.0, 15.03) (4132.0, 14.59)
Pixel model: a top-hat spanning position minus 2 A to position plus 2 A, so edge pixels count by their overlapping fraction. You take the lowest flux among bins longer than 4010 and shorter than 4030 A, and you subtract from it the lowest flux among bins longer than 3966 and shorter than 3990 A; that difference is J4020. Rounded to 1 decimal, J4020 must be 0.3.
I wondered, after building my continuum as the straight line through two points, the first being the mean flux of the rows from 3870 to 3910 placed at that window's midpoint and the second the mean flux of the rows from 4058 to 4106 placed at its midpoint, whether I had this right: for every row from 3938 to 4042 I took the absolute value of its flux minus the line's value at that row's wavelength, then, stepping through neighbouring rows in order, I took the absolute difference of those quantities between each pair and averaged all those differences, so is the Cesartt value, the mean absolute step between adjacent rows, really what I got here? 0.84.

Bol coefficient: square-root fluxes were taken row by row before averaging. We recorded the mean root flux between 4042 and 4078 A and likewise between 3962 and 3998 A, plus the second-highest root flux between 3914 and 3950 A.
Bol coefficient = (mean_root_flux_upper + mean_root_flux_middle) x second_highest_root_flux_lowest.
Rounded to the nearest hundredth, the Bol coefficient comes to 30.22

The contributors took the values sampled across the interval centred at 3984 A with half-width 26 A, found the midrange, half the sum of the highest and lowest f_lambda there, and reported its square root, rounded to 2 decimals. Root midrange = 3.78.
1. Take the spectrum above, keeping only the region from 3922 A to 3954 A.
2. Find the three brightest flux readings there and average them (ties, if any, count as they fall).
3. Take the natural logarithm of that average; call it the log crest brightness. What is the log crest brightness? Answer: 2.74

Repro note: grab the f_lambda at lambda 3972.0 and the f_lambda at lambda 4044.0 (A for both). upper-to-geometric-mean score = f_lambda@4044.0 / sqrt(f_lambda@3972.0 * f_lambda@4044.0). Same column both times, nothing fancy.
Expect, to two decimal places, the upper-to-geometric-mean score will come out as 1.00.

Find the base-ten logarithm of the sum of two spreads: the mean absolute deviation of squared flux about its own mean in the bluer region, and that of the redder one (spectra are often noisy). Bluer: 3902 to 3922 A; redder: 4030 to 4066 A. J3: 1.76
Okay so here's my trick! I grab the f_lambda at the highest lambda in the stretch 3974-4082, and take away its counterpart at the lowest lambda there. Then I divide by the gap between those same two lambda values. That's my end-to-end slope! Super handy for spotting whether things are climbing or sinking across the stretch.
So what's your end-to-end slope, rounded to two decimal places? 0.00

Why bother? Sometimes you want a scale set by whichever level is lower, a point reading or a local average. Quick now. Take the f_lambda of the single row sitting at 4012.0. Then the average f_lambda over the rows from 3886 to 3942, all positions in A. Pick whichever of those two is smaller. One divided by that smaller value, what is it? 0.0692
